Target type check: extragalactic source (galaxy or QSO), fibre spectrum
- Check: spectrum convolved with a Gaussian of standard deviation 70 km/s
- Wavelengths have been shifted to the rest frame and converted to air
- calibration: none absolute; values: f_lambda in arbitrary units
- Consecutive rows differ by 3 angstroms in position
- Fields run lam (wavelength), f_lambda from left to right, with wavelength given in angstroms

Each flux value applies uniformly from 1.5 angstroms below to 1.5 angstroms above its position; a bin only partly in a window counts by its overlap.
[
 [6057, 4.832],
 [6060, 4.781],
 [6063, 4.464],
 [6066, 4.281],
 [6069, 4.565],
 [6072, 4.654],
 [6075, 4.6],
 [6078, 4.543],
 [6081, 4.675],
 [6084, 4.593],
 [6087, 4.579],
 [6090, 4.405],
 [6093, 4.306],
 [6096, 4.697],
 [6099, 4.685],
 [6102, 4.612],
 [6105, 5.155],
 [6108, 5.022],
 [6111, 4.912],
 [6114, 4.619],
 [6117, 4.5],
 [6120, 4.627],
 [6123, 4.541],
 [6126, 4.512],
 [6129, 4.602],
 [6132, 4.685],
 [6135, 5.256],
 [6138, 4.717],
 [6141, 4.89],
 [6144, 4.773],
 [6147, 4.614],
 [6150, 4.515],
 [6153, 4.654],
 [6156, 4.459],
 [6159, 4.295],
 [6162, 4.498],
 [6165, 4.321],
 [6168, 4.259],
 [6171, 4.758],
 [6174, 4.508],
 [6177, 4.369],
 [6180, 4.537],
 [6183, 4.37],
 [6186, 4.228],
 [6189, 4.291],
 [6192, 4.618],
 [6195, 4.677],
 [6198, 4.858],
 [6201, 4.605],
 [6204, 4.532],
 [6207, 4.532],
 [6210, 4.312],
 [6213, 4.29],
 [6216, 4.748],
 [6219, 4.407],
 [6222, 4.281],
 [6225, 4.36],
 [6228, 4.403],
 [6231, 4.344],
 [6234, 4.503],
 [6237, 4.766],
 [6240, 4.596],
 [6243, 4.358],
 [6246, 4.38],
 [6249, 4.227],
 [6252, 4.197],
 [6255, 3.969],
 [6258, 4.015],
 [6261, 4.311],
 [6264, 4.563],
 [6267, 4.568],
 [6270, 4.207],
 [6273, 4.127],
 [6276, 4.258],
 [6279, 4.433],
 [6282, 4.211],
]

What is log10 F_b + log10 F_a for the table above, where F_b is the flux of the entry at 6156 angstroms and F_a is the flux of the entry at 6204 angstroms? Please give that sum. 1.31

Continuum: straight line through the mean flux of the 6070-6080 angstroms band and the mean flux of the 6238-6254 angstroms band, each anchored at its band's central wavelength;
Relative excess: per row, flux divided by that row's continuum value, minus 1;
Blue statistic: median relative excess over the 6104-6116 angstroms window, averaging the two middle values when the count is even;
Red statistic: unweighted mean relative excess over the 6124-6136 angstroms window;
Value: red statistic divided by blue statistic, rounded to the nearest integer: 1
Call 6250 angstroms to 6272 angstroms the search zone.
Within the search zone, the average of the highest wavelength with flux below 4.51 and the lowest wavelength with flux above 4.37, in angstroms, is 6267.0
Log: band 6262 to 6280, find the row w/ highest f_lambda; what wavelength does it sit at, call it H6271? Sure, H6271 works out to 6267 angstroms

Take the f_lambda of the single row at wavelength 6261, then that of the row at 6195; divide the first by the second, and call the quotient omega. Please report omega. 0.92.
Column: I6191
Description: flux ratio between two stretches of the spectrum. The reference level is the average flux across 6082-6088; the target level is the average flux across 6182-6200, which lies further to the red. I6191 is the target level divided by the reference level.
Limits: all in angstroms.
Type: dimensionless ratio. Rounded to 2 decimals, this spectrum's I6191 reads 0.98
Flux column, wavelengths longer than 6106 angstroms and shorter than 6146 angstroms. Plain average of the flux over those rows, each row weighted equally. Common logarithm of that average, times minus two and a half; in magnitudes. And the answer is -1.69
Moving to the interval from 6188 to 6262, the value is -1.61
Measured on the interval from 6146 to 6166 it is -1.63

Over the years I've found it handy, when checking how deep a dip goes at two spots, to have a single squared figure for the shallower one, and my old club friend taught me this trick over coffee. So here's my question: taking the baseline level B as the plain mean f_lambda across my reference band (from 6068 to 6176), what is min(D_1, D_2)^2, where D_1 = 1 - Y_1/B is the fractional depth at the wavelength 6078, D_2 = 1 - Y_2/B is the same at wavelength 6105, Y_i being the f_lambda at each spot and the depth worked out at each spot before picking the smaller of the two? 0.0130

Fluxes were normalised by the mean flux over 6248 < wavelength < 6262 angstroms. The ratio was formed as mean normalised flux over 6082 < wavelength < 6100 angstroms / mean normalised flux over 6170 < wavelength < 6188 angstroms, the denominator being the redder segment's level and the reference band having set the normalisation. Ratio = 1.02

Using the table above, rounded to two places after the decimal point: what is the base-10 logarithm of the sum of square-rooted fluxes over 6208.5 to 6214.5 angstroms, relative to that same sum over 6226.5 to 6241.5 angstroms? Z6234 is -0.41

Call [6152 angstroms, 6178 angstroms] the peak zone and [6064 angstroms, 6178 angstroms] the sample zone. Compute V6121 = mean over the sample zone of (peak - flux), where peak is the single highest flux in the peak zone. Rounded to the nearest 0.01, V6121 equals 0.15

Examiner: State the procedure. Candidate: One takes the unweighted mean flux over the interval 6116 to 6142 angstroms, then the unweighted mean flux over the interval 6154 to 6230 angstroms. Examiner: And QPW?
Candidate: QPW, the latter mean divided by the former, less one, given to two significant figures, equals -0.052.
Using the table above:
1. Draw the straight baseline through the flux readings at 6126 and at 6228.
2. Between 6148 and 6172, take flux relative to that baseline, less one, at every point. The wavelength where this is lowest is 6168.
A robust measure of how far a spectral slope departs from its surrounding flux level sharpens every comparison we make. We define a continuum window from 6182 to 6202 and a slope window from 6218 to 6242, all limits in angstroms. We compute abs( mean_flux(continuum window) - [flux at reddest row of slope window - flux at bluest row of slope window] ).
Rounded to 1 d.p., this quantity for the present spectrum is 4.3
